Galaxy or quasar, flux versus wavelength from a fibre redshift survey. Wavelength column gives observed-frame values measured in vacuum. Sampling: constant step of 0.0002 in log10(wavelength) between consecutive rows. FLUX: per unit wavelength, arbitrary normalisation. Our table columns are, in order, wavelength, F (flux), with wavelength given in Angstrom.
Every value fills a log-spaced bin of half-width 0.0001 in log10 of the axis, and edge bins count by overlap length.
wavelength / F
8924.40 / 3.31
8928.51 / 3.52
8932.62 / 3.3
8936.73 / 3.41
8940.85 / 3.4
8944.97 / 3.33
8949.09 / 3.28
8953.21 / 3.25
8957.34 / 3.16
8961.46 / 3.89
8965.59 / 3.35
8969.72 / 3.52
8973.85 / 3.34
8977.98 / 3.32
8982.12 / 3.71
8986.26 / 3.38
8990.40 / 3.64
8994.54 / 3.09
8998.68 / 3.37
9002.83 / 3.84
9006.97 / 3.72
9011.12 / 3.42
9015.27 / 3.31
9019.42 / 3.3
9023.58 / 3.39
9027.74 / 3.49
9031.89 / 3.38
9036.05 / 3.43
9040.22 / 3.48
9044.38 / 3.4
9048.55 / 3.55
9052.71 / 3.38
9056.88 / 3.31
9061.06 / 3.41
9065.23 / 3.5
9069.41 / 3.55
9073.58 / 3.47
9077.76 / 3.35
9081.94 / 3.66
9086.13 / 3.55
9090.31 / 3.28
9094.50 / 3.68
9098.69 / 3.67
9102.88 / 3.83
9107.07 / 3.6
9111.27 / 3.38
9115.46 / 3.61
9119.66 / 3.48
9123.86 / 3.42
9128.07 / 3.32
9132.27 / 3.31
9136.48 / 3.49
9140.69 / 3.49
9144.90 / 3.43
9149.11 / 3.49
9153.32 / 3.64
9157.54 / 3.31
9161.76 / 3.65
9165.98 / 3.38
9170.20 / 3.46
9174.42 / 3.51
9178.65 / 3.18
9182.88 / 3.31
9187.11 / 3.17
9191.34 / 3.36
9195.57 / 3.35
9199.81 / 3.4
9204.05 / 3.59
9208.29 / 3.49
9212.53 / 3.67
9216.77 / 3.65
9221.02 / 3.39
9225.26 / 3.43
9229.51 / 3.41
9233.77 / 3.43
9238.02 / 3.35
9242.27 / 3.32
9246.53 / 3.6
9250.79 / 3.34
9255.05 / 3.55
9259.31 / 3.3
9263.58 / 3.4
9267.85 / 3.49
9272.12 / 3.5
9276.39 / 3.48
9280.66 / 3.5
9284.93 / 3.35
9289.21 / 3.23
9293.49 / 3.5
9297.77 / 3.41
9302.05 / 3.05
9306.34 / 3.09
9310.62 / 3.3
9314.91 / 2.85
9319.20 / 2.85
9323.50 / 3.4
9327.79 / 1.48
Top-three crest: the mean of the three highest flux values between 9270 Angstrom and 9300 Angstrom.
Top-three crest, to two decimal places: 3.50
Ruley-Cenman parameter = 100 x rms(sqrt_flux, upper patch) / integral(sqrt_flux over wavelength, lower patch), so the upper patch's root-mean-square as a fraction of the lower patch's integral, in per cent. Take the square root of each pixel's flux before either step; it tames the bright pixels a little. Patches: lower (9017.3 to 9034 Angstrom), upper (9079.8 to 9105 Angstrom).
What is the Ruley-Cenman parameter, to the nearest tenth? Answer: 6.2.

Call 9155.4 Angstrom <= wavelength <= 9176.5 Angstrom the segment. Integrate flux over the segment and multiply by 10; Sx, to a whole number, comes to 731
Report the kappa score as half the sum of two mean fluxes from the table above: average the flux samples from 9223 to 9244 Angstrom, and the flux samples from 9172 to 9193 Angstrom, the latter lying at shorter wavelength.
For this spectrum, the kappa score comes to 3.35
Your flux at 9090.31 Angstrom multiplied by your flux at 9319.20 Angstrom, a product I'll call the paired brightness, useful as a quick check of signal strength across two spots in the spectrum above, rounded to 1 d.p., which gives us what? 9.3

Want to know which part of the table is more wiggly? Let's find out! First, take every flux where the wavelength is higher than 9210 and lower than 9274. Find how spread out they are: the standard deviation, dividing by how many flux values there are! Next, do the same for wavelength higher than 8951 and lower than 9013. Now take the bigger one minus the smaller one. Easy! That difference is 0.12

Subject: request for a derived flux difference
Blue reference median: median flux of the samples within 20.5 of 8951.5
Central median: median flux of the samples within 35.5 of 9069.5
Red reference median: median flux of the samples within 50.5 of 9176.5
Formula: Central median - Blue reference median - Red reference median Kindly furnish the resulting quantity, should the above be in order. -3.29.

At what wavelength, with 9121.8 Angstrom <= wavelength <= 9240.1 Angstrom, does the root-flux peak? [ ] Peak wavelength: 9212.53 Angstrom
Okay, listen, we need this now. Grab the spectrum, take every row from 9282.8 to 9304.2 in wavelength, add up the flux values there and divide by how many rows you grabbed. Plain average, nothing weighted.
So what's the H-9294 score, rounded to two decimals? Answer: 3.31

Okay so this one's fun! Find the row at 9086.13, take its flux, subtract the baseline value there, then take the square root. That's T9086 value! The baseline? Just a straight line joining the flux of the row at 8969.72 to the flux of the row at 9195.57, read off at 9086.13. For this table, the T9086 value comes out 0.34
